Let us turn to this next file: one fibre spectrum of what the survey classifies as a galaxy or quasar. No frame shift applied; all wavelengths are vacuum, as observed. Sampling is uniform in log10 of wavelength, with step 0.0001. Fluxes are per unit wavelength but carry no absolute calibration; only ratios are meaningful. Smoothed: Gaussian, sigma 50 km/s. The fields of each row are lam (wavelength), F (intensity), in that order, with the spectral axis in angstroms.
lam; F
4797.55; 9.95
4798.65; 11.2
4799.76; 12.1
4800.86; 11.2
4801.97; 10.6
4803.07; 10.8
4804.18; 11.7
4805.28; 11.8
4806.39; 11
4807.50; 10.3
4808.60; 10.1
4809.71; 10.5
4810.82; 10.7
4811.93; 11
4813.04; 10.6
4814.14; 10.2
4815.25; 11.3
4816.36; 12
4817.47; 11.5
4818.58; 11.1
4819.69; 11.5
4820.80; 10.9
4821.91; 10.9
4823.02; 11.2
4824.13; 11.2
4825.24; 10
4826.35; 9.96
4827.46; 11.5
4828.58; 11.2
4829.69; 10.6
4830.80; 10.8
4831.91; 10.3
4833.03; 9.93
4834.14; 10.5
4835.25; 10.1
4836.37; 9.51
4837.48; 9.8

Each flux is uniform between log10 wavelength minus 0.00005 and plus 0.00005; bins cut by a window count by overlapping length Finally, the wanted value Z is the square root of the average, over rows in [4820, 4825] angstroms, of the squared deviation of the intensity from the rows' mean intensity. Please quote 0.15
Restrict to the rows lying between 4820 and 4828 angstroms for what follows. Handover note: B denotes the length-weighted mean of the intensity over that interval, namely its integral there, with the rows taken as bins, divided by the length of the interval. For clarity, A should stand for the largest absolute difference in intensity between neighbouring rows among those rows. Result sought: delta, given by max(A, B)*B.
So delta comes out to 117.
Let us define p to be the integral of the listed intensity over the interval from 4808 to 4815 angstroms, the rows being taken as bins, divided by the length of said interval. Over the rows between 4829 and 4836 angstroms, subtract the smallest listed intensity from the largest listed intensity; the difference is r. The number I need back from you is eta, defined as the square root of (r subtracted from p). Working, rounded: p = 10.6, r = 0.9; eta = 3.11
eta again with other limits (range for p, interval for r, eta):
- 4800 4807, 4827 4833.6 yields 3.11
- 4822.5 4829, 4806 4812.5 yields 3.15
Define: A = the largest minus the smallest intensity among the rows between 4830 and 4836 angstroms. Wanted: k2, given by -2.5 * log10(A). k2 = 0.2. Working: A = 0.87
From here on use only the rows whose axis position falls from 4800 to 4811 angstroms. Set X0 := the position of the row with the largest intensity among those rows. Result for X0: 4805.28 angstroms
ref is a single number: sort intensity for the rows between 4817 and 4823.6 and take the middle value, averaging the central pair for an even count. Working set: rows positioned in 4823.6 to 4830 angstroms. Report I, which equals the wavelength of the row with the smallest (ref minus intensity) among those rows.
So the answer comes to 4827.46 angstroms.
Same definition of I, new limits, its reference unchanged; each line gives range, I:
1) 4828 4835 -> 4828.58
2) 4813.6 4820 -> 4816.36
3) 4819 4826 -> 4819.69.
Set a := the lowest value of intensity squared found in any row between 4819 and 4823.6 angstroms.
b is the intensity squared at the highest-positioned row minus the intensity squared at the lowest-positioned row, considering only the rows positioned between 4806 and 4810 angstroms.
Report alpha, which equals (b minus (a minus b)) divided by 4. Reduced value -35.1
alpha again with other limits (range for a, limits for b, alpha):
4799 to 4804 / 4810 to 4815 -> -33.3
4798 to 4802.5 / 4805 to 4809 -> -46.7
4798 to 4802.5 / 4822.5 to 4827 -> -41.2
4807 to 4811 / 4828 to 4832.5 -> -35.2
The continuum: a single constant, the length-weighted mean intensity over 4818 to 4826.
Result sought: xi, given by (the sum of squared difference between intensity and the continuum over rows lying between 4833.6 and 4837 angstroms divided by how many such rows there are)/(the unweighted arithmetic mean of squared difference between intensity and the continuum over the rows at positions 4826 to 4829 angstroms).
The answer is 2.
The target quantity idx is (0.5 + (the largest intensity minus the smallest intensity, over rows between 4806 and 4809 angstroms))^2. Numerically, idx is 2.0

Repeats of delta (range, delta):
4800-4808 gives 123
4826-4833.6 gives 113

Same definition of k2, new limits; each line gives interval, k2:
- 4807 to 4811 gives 0.6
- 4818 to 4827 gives -0.5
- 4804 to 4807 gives 0.2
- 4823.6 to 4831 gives -0.5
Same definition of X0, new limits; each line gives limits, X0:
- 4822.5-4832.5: 4827.46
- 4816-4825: 4816.36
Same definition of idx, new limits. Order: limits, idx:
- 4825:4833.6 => 4.3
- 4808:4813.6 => 2.0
